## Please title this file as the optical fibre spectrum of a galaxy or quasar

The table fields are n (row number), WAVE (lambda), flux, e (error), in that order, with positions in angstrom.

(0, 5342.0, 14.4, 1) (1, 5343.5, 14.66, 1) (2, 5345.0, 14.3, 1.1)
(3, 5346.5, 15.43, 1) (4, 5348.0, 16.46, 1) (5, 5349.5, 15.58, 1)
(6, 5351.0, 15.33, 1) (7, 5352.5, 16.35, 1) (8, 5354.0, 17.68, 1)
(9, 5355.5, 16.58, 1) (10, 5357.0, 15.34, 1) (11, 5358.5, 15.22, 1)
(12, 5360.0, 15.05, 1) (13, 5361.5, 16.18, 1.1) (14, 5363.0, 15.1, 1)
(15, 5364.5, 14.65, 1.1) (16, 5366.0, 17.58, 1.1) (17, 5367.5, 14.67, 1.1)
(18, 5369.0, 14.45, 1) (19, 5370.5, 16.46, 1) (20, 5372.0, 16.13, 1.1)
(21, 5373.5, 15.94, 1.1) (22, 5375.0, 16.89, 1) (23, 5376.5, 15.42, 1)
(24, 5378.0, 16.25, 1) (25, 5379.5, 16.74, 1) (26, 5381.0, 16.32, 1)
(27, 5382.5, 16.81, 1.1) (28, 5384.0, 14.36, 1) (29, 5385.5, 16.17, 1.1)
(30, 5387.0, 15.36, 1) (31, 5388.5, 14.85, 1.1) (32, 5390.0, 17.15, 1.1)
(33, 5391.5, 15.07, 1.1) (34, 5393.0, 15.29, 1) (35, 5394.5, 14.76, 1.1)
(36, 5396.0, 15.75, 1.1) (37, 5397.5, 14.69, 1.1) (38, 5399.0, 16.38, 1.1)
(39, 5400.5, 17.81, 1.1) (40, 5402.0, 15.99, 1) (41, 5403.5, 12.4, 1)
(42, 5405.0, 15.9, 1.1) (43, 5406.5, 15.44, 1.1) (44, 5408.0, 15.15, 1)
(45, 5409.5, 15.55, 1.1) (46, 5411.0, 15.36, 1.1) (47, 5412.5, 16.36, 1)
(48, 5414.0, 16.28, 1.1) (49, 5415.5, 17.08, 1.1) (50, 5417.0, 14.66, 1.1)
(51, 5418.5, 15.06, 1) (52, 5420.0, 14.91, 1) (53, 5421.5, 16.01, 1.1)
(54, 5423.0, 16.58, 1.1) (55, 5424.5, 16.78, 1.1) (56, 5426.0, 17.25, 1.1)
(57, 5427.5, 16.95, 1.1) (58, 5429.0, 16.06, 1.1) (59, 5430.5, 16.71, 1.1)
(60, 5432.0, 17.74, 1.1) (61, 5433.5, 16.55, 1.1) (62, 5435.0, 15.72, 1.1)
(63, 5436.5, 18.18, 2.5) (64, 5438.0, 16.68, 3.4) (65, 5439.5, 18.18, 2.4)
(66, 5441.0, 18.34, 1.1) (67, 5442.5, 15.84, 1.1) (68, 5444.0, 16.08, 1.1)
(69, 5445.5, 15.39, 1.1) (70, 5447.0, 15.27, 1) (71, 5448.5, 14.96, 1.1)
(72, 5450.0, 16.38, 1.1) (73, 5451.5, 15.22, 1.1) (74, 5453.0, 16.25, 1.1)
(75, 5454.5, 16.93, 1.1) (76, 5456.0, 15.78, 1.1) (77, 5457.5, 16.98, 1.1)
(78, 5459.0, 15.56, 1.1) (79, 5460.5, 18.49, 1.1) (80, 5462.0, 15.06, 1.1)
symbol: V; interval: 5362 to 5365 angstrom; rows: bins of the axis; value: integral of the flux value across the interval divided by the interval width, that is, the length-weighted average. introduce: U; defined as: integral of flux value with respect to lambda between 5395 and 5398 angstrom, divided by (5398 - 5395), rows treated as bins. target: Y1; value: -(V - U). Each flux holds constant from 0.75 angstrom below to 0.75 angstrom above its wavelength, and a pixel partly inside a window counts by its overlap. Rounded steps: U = 15.2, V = 15.0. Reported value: 0.2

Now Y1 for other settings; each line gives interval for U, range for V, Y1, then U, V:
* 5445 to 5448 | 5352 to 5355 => -1.7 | 15.3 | 17.0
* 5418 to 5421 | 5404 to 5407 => -0.4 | 15.1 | 15.4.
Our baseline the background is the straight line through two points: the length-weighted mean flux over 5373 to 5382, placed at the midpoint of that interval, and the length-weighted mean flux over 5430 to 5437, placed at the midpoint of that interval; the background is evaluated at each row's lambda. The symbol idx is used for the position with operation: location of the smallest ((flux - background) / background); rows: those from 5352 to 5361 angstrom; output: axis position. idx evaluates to 5360.0 angstrom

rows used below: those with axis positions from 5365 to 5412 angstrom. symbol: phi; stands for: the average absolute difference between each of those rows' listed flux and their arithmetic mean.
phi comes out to 0.83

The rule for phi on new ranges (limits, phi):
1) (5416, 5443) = 0.86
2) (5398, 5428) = 0.86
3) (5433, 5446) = 0.97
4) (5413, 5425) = 0.78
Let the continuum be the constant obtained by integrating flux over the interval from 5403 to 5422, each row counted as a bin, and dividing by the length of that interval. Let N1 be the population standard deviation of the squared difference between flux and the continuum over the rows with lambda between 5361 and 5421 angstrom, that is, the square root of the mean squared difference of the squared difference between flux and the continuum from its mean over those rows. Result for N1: 1.8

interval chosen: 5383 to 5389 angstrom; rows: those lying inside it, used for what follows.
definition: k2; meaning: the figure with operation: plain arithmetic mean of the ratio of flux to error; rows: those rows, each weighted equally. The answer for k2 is 14.5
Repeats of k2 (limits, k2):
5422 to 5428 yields 15.4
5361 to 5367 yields 14.8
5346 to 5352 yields 15.7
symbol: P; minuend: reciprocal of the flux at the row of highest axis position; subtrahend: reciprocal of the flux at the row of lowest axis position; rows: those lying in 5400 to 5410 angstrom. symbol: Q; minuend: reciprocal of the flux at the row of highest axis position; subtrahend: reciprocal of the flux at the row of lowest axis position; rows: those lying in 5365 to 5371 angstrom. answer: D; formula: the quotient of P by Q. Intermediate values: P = 0.0082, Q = 0.004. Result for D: 2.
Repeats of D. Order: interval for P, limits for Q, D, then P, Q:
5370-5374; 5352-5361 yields 0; 0.0020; 0.005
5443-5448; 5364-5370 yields 3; 0.0033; 0.001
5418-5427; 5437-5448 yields -2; -0.0084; 0.006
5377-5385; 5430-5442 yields -2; 0.0081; -0.005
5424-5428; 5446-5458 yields 0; -0.0006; -0.007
